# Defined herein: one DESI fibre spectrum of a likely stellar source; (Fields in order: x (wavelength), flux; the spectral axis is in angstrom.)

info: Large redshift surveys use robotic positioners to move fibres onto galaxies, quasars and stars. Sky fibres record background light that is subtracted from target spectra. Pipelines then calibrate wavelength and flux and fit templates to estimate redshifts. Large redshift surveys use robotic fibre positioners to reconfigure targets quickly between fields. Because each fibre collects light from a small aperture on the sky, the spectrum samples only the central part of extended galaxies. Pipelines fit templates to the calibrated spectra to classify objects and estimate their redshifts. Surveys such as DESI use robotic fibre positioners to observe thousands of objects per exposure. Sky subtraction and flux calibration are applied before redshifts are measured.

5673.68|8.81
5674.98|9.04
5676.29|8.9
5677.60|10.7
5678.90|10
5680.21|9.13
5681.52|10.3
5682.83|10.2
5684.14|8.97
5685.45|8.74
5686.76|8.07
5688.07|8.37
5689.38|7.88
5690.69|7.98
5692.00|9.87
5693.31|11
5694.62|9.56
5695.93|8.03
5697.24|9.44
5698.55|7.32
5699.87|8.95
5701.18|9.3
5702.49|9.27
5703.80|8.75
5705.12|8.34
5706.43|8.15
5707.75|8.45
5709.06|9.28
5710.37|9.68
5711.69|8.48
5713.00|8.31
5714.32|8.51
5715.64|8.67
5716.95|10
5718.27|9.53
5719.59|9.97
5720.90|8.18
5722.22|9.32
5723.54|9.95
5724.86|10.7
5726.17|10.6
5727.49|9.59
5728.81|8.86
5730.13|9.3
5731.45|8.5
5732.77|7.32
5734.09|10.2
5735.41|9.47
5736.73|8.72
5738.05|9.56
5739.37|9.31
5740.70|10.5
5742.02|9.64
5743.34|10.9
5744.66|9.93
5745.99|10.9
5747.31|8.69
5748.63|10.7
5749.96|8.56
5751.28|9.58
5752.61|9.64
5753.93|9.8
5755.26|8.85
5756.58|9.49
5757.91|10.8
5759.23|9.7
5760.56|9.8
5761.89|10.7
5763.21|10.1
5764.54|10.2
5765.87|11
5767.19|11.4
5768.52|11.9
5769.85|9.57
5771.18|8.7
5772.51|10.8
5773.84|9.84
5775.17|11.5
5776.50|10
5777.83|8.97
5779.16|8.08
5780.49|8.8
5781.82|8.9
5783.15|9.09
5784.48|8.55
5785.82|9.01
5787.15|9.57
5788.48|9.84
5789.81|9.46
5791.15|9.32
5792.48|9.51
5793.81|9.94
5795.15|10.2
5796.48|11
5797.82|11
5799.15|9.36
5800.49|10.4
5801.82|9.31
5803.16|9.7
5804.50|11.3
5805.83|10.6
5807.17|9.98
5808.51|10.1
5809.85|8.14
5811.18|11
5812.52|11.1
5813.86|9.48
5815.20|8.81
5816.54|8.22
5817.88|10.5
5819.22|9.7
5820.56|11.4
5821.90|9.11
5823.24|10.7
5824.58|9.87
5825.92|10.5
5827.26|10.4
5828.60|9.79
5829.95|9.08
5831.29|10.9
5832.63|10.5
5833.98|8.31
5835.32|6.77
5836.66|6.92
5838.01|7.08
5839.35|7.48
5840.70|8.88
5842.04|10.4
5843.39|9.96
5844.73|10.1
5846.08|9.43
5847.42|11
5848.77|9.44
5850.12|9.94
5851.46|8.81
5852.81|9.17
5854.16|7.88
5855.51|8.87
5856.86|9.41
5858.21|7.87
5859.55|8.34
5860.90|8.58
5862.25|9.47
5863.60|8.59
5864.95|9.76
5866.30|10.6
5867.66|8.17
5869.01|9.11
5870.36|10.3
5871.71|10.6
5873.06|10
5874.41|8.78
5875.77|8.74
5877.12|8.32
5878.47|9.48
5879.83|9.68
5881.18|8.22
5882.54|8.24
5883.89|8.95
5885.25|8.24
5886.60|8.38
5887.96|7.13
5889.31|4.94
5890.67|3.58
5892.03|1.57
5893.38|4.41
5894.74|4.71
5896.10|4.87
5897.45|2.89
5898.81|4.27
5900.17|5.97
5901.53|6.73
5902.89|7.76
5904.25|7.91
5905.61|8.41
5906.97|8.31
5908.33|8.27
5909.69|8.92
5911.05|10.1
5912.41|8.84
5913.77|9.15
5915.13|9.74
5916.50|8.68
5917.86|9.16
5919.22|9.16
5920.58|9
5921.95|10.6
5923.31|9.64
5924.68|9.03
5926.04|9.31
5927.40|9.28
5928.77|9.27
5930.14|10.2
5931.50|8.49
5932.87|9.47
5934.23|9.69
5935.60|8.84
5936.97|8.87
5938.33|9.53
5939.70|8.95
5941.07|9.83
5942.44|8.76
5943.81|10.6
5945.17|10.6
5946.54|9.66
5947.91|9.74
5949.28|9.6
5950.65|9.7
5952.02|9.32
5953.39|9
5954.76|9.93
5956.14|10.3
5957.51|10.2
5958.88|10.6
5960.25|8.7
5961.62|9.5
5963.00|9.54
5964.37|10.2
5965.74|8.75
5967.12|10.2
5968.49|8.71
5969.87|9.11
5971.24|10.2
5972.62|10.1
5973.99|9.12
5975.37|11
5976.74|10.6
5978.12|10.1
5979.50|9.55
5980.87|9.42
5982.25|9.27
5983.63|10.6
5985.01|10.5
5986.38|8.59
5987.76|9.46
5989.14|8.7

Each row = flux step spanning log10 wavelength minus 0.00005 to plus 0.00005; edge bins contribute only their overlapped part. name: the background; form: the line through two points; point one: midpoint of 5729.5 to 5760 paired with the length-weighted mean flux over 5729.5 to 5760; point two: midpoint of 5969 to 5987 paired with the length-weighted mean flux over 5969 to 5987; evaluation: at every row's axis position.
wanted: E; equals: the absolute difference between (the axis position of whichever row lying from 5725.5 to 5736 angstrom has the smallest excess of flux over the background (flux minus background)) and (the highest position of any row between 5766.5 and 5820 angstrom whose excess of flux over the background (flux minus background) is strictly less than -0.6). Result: 83.8 angstrom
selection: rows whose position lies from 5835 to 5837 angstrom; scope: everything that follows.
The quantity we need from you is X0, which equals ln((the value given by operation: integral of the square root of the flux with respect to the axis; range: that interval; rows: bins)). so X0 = 1.66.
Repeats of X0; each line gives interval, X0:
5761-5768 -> 3.13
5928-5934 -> 2.91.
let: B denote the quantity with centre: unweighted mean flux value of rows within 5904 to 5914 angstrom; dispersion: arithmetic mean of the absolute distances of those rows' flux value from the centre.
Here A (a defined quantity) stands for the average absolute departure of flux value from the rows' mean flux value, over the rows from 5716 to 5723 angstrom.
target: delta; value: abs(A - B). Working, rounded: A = 0.52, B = 0.51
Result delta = 0.0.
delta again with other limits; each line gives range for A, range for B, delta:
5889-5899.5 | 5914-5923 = 0.4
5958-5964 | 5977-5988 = 0.0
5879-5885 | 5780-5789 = 0.2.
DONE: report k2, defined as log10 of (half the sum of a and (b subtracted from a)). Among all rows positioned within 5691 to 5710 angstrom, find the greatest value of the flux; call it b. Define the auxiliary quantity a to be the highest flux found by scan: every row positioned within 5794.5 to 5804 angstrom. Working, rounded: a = 11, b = 11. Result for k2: 0.74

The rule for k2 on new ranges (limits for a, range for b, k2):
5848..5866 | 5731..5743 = 0.67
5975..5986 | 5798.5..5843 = 0.72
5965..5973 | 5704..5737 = 0.69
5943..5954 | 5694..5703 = 0.76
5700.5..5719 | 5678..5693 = 0.69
